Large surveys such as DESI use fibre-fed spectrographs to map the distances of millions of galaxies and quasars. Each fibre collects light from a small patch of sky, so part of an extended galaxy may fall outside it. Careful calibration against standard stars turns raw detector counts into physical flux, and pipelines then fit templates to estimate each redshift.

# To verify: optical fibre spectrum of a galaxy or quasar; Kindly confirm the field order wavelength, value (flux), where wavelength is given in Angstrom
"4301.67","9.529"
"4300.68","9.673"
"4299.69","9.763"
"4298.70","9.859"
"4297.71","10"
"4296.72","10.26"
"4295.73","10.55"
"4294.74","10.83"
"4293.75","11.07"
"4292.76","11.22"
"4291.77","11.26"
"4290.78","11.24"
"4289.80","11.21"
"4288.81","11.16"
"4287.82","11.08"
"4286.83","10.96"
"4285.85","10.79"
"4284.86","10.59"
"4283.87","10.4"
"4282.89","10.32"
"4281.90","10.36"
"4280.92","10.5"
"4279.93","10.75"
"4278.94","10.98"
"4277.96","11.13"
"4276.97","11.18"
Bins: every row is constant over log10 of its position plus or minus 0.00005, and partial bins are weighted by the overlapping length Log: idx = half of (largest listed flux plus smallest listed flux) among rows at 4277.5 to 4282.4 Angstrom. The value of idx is 10.7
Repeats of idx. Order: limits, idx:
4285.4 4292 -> 11.0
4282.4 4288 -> 10.7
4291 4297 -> 10.8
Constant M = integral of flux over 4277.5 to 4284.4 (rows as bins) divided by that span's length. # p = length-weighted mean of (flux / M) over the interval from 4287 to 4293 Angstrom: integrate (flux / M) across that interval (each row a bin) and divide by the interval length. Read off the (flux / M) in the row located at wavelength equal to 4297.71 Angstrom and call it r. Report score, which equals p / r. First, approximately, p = 1.051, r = 0.94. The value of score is 1.12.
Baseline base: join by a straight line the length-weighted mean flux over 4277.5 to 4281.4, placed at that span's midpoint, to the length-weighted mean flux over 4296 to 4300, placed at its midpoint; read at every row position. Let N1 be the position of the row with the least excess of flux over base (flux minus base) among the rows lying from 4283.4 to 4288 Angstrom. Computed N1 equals 4283.87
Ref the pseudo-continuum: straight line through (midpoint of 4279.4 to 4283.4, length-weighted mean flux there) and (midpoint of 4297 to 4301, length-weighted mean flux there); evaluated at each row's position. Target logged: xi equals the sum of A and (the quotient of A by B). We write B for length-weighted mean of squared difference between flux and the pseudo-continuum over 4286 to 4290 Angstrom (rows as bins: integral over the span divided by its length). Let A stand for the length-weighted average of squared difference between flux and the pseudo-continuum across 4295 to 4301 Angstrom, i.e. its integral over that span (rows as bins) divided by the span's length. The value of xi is 0.3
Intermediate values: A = 0.1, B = 0.7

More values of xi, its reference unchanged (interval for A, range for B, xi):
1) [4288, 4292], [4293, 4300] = 4.0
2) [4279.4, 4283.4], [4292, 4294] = 0.0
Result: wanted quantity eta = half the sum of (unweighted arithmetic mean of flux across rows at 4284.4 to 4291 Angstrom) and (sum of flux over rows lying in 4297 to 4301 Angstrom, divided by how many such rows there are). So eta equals 10.4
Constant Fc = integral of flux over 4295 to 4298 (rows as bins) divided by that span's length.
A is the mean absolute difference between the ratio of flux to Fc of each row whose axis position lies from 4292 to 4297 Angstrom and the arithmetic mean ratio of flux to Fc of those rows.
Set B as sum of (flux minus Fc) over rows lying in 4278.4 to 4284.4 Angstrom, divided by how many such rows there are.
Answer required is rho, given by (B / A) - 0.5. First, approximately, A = 0.030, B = 0.2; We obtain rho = 7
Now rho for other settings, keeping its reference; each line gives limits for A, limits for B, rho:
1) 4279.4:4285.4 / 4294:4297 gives 18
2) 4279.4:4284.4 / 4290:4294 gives 70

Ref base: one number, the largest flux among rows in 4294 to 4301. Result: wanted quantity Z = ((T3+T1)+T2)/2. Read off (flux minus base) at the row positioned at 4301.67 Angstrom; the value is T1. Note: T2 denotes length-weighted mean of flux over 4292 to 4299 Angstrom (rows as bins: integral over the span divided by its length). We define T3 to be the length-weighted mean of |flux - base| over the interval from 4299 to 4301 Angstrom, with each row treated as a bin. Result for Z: 5.2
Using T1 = -1.30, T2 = 10.6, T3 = 1.09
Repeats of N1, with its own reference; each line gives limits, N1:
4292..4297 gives 4296.72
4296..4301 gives 4300.68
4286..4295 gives 4286.83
